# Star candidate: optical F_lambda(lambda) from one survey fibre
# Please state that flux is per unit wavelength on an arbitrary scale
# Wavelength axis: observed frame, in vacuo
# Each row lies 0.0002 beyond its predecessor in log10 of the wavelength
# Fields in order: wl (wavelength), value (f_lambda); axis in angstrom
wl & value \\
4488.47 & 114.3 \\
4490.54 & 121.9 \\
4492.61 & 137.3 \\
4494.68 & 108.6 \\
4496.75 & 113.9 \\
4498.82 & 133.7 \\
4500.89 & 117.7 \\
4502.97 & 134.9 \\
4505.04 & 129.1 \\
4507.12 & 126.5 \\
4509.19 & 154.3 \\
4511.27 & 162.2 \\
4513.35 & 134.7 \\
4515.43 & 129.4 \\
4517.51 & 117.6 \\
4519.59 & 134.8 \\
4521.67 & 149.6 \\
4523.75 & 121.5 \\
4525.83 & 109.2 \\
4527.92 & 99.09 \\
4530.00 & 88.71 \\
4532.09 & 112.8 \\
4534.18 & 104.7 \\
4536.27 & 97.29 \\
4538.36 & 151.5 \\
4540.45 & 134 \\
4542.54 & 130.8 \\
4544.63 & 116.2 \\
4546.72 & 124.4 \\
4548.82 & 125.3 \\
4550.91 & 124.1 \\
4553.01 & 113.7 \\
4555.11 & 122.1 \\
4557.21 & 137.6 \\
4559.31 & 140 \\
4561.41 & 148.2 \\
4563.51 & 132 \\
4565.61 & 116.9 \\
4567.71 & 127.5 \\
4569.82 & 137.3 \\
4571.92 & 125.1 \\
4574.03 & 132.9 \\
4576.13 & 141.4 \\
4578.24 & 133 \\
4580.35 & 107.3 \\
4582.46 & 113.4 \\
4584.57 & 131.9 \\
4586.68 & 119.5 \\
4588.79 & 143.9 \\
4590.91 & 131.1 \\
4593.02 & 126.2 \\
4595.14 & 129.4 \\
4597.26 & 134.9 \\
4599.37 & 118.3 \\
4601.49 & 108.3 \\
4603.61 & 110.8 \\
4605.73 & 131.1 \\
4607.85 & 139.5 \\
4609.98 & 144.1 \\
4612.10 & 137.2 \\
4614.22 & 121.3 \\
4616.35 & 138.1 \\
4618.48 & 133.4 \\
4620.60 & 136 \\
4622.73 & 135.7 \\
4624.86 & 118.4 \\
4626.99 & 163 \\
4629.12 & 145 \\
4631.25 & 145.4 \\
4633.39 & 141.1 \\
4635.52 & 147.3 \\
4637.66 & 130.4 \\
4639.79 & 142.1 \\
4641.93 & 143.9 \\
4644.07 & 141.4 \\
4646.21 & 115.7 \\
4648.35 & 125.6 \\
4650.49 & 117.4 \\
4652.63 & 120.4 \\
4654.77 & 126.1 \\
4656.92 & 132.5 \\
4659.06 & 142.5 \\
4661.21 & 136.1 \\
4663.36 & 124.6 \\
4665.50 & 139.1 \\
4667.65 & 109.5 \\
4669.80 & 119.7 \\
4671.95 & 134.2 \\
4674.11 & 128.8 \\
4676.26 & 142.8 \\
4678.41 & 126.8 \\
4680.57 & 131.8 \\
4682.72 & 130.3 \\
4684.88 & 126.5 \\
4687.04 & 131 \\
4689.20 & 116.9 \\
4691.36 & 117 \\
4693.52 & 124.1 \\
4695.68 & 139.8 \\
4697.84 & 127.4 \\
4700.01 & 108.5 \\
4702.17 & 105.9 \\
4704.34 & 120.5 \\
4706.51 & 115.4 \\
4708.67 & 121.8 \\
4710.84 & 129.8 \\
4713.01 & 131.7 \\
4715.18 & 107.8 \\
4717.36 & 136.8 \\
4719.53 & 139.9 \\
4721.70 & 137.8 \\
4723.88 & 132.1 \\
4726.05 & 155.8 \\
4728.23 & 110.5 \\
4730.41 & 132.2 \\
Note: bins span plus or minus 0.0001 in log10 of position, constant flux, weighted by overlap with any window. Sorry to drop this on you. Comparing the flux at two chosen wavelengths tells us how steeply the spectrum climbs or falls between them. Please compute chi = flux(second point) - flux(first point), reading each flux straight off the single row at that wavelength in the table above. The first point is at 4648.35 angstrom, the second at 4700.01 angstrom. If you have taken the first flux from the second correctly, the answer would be -17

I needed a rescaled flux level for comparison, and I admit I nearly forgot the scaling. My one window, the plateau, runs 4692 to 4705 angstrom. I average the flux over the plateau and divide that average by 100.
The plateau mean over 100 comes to 1.21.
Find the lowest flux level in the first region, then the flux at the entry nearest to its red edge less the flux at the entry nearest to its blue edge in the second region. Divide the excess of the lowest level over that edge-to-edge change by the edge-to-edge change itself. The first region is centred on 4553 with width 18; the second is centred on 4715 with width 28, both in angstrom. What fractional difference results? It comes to 23.7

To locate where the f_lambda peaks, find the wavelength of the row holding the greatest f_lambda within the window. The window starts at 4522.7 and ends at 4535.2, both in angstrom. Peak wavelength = 4523.75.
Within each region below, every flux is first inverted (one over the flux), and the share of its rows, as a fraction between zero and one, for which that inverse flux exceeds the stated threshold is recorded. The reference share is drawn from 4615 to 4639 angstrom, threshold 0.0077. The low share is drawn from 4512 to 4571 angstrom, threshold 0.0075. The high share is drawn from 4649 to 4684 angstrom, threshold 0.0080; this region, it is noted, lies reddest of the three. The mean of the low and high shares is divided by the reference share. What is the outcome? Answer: 5.5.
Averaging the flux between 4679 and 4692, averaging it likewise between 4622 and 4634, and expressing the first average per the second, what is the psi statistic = 0.89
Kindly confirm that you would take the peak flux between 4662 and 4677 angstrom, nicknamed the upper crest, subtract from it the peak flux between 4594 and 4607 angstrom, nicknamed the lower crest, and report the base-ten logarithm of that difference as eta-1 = 0.90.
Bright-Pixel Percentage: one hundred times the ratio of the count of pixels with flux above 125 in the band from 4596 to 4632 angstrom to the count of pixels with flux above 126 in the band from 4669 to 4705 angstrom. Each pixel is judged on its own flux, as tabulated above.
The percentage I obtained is 120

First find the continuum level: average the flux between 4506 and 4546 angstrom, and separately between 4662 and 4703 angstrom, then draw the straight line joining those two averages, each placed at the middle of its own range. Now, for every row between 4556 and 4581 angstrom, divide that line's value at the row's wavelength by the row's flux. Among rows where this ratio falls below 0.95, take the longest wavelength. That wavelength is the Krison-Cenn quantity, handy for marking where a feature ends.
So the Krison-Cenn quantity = 4578.24 angstrom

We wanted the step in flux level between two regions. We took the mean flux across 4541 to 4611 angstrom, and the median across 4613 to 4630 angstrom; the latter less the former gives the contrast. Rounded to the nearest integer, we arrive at 8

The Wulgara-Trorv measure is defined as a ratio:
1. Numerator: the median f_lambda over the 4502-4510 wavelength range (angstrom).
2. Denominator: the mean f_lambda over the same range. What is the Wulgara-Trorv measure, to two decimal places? 0.97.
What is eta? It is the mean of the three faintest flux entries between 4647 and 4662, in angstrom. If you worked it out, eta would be 121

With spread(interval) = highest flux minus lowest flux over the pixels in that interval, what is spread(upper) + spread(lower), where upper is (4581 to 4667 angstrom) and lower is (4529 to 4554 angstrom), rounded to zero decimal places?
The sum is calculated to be 117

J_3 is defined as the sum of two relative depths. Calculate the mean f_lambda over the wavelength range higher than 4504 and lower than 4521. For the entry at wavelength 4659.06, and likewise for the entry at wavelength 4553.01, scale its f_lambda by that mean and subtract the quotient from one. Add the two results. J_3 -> 0.12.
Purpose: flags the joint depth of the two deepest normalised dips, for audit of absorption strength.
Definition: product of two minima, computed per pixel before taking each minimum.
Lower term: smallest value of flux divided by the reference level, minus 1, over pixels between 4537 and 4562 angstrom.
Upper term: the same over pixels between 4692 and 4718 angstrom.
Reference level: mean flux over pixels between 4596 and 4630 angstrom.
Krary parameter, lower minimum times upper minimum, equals 0.028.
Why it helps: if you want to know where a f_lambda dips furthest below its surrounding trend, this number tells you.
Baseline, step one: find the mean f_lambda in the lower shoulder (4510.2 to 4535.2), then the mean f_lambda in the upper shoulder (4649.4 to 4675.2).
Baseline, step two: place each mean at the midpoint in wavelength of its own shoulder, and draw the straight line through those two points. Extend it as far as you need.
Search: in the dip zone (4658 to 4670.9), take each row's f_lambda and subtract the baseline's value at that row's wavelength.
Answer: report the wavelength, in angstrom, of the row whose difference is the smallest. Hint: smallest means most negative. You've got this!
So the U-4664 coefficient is 4667.65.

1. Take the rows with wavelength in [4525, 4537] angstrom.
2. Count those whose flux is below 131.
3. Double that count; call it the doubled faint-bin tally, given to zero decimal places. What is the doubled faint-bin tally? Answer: 12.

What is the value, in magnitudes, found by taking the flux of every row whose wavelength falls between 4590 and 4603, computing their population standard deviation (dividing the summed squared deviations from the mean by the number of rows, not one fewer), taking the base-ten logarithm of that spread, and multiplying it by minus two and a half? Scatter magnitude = -2.38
